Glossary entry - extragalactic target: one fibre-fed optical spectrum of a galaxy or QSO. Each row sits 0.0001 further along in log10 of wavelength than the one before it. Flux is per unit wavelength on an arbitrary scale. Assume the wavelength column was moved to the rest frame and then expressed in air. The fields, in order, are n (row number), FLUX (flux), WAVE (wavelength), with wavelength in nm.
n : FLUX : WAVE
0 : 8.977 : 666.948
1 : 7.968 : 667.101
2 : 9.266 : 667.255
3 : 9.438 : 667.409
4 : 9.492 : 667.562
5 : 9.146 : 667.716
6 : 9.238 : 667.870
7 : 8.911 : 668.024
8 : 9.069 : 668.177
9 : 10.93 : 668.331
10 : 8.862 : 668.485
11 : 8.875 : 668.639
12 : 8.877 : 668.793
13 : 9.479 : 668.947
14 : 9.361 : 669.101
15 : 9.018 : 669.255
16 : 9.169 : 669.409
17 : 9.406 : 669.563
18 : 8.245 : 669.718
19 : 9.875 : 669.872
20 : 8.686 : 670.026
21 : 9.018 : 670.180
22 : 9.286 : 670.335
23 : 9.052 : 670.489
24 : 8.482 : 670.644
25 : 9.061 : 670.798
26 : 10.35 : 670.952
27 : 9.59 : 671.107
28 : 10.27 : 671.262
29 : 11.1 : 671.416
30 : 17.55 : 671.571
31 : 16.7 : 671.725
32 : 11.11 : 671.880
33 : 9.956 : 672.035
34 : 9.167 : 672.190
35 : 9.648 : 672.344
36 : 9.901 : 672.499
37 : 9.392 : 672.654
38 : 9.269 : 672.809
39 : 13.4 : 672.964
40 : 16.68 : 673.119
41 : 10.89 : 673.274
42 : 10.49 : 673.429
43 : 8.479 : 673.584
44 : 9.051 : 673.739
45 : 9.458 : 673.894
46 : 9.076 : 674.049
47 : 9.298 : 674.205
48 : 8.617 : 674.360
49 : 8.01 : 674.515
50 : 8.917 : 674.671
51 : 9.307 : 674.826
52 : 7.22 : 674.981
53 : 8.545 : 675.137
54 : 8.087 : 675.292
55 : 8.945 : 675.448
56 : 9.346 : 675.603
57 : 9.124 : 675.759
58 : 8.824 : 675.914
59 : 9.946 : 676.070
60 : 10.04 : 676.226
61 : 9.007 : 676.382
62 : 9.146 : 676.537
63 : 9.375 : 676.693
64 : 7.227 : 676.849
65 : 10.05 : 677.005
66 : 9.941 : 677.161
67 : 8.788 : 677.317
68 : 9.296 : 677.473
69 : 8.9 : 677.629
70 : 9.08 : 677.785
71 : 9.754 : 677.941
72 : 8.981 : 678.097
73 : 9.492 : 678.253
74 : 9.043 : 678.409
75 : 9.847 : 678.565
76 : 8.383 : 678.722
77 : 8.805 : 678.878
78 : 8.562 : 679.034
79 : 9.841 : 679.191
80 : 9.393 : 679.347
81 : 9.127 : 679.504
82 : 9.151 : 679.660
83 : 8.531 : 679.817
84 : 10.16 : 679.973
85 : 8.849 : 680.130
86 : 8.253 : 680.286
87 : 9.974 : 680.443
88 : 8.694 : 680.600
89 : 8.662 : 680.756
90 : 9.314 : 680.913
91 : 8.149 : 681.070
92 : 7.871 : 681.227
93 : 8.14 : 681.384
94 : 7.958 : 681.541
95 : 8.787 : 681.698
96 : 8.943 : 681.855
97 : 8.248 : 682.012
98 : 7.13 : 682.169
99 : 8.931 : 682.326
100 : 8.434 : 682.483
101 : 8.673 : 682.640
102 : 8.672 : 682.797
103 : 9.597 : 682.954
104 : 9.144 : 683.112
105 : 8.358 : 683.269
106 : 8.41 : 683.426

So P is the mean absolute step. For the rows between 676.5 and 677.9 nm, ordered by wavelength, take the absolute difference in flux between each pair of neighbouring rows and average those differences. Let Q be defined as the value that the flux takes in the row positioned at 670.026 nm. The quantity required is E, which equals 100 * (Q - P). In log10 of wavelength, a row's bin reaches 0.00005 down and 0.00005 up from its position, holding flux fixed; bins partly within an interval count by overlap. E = 774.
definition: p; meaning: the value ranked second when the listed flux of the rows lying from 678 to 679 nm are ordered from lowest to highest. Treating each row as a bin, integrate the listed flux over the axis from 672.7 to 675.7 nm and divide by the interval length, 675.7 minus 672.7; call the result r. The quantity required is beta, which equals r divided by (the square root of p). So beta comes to 3.2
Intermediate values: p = 8.805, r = 9.6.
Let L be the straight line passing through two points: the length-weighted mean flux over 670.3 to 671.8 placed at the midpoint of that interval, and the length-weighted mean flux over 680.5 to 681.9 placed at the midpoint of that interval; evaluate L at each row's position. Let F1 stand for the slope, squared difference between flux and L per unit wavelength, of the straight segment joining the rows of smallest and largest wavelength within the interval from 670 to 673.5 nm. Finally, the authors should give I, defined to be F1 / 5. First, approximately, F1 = -2.3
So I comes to -0.5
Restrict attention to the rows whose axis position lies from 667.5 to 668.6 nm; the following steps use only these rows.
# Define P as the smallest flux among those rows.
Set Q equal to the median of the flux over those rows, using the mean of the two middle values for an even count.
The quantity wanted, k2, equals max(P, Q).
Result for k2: 9.15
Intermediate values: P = 8.862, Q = 9.15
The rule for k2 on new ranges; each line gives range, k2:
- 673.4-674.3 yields 9.19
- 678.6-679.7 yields 9.13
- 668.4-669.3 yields 8.95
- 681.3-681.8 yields 8.14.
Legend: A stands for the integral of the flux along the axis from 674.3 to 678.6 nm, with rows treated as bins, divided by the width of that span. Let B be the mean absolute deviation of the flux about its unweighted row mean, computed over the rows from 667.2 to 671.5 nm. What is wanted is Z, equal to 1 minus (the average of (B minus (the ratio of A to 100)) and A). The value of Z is -3.7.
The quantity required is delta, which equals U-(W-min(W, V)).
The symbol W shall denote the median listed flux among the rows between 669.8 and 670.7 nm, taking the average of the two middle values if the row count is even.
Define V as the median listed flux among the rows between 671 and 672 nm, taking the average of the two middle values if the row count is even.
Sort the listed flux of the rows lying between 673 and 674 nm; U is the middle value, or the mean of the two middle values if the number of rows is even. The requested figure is 9.97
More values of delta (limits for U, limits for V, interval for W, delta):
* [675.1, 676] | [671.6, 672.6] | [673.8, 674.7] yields 8.88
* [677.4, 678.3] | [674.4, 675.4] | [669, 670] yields 8.24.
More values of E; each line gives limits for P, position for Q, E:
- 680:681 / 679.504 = 827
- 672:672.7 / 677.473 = 879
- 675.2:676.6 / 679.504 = 861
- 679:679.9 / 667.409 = 891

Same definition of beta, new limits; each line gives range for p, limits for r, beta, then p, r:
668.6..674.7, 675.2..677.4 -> 3.2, 8.245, 9.1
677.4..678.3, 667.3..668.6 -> 3.1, 8.981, 9.4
